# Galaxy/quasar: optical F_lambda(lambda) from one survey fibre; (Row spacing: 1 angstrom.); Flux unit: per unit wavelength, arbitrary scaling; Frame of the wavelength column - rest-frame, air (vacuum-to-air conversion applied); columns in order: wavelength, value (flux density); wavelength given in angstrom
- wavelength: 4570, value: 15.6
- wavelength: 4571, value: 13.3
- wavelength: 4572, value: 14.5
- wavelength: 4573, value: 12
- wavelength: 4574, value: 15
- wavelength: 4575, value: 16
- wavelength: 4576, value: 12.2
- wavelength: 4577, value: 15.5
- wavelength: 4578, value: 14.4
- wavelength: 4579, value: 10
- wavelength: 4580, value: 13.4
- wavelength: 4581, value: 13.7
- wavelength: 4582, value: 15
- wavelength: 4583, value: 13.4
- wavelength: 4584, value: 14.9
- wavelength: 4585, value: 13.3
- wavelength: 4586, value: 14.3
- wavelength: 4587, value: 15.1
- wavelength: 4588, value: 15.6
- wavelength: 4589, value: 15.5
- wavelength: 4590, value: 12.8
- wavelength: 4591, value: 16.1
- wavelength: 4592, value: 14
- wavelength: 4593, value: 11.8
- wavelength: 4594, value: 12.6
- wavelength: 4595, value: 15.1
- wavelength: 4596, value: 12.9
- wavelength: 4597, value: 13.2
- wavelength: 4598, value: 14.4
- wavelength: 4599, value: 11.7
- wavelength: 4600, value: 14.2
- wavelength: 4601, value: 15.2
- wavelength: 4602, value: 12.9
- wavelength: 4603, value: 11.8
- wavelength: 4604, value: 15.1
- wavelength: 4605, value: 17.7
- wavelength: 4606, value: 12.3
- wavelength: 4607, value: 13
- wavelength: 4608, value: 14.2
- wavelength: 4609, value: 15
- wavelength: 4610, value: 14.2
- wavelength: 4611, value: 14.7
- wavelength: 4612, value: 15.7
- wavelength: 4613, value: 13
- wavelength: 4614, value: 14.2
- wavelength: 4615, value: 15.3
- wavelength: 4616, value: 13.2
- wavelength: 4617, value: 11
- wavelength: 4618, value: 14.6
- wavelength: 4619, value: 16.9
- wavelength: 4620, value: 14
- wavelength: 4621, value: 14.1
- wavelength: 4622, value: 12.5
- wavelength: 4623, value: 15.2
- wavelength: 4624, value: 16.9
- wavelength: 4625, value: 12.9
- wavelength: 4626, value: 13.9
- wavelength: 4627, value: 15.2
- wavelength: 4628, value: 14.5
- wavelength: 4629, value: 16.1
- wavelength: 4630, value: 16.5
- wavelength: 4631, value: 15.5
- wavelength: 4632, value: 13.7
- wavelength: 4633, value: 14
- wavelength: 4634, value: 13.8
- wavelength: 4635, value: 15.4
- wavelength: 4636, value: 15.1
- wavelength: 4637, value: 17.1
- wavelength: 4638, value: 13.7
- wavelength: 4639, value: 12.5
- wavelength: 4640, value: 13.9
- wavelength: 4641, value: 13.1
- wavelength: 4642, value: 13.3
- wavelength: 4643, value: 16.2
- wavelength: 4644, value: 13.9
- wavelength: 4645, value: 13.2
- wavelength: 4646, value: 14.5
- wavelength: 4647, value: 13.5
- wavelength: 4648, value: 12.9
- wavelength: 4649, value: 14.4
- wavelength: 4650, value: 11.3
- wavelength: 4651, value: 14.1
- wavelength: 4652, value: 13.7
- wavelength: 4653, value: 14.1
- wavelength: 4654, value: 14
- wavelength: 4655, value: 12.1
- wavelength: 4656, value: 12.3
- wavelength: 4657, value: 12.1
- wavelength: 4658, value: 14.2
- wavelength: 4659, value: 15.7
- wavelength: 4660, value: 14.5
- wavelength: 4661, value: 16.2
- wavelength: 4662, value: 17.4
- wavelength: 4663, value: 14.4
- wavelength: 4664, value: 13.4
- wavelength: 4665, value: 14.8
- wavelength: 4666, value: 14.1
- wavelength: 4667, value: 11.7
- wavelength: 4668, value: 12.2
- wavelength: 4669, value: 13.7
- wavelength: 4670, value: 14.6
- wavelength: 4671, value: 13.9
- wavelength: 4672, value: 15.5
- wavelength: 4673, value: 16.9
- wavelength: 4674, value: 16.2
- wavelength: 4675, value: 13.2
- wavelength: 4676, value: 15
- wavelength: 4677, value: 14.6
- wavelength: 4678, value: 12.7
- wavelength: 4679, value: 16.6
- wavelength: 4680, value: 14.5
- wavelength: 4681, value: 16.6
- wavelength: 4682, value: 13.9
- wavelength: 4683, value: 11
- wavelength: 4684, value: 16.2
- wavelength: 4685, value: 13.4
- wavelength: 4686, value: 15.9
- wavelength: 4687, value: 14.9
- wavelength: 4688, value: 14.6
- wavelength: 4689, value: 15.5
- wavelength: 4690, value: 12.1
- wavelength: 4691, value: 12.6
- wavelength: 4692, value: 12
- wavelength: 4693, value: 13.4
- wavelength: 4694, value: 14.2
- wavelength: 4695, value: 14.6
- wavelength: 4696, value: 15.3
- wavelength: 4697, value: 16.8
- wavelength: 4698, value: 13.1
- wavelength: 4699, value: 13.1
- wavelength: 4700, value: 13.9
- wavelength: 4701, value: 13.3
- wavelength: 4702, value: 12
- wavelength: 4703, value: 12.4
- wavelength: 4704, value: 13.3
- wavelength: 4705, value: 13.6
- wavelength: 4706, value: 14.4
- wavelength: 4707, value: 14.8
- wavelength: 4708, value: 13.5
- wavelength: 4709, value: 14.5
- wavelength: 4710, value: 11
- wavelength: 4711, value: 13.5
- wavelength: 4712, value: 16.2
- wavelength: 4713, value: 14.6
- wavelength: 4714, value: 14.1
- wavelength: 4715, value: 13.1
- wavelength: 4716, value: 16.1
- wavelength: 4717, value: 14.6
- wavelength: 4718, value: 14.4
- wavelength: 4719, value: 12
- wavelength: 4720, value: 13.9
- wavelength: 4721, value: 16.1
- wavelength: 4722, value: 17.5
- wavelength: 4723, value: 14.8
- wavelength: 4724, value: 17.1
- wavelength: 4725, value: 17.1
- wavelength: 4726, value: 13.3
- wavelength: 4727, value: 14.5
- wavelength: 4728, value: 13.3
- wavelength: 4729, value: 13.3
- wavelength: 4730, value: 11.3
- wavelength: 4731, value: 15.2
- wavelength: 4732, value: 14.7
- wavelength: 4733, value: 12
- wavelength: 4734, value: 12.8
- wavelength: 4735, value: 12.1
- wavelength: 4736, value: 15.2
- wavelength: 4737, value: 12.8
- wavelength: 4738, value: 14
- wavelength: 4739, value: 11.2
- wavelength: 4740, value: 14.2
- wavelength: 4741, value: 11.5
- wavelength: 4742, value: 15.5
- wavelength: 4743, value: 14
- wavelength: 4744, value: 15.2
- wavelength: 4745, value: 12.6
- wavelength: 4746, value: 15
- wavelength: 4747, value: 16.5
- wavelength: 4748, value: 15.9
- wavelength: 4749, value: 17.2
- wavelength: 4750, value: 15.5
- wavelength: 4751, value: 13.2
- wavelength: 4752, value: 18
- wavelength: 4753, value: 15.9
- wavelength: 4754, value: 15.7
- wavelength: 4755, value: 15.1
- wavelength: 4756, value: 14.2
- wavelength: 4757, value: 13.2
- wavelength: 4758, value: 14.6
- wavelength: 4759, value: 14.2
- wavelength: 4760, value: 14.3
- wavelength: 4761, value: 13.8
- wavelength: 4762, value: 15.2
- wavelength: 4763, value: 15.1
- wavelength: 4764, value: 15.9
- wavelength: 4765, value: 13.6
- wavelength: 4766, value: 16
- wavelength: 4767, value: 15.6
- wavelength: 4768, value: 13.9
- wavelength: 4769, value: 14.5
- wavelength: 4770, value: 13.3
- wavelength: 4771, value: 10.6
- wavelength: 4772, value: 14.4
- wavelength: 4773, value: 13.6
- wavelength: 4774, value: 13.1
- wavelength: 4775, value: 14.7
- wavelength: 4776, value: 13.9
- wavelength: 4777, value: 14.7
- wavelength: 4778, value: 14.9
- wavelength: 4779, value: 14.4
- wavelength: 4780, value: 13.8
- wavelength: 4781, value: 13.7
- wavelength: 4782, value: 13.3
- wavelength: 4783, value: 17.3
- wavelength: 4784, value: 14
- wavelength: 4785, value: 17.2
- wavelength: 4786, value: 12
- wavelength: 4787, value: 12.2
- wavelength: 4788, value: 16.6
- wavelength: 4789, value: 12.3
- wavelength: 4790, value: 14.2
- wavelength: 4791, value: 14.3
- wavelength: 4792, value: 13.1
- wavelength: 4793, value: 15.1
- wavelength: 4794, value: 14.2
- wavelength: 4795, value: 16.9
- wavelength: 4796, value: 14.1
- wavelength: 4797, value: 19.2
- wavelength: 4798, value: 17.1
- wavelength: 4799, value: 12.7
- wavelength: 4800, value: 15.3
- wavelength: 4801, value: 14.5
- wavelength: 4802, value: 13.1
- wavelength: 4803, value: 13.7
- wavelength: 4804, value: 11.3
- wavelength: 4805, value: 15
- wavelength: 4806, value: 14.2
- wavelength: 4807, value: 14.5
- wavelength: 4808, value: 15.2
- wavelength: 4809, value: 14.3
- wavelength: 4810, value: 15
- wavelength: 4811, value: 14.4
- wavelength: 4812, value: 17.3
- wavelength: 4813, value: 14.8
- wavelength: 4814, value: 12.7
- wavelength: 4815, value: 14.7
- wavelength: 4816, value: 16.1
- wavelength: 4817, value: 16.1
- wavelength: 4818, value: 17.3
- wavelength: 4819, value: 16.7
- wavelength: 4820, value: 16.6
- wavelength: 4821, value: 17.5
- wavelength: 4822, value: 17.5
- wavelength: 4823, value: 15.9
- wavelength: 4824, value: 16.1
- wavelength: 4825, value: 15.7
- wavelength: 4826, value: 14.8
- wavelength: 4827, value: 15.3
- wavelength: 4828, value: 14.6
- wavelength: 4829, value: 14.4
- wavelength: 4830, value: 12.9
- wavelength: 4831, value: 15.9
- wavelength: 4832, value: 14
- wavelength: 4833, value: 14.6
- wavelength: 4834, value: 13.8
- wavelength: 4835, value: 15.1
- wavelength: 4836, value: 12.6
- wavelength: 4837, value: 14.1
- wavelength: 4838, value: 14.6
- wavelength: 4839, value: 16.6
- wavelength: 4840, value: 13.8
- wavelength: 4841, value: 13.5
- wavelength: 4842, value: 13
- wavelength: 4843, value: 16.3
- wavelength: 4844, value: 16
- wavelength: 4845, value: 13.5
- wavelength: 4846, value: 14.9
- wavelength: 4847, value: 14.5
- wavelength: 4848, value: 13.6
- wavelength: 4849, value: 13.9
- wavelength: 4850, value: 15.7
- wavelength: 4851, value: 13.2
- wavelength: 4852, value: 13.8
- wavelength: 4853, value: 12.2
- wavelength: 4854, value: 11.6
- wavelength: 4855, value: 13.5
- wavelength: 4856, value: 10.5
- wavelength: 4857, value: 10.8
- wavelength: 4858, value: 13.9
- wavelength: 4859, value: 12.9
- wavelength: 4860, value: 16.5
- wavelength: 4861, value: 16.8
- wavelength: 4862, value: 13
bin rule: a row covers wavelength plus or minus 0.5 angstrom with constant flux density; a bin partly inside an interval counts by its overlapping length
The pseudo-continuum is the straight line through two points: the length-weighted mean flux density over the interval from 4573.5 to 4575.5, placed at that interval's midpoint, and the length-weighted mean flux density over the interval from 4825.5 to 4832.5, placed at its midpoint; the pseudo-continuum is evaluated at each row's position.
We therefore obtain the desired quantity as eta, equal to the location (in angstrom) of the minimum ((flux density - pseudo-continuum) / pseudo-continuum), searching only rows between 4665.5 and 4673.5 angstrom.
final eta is 4667 angstrom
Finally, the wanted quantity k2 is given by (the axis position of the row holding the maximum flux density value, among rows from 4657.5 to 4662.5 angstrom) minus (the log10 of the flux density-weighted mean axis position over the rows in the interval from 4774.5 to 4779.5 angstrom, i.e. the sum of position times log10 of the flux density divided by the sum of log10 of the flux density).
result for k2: -115.0 angstrom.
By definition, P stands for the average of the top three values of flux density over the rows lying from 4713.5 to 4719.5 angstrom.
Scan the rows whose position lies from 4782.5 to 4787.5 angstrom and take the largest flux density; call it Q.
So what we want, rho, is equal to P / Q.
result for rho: 0.87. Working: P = 15.0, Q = 17.3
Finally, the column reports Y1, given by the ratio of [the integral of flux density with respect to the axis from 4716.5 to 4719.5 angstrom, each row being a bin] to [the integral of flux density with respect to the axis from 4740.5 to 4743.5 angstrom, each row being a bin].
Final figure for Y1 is 1.00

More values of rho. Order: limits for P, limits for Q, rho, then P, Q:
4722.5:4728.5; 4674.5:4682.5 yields 0.98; 16.3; 16.6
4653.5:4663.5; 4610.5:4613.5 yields 1.05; 16.4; 15.7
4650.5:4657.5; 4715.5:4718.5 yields 0.87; 14.1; 16.1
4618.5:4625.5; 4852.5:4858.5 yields 1.18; 16.3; 13.9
